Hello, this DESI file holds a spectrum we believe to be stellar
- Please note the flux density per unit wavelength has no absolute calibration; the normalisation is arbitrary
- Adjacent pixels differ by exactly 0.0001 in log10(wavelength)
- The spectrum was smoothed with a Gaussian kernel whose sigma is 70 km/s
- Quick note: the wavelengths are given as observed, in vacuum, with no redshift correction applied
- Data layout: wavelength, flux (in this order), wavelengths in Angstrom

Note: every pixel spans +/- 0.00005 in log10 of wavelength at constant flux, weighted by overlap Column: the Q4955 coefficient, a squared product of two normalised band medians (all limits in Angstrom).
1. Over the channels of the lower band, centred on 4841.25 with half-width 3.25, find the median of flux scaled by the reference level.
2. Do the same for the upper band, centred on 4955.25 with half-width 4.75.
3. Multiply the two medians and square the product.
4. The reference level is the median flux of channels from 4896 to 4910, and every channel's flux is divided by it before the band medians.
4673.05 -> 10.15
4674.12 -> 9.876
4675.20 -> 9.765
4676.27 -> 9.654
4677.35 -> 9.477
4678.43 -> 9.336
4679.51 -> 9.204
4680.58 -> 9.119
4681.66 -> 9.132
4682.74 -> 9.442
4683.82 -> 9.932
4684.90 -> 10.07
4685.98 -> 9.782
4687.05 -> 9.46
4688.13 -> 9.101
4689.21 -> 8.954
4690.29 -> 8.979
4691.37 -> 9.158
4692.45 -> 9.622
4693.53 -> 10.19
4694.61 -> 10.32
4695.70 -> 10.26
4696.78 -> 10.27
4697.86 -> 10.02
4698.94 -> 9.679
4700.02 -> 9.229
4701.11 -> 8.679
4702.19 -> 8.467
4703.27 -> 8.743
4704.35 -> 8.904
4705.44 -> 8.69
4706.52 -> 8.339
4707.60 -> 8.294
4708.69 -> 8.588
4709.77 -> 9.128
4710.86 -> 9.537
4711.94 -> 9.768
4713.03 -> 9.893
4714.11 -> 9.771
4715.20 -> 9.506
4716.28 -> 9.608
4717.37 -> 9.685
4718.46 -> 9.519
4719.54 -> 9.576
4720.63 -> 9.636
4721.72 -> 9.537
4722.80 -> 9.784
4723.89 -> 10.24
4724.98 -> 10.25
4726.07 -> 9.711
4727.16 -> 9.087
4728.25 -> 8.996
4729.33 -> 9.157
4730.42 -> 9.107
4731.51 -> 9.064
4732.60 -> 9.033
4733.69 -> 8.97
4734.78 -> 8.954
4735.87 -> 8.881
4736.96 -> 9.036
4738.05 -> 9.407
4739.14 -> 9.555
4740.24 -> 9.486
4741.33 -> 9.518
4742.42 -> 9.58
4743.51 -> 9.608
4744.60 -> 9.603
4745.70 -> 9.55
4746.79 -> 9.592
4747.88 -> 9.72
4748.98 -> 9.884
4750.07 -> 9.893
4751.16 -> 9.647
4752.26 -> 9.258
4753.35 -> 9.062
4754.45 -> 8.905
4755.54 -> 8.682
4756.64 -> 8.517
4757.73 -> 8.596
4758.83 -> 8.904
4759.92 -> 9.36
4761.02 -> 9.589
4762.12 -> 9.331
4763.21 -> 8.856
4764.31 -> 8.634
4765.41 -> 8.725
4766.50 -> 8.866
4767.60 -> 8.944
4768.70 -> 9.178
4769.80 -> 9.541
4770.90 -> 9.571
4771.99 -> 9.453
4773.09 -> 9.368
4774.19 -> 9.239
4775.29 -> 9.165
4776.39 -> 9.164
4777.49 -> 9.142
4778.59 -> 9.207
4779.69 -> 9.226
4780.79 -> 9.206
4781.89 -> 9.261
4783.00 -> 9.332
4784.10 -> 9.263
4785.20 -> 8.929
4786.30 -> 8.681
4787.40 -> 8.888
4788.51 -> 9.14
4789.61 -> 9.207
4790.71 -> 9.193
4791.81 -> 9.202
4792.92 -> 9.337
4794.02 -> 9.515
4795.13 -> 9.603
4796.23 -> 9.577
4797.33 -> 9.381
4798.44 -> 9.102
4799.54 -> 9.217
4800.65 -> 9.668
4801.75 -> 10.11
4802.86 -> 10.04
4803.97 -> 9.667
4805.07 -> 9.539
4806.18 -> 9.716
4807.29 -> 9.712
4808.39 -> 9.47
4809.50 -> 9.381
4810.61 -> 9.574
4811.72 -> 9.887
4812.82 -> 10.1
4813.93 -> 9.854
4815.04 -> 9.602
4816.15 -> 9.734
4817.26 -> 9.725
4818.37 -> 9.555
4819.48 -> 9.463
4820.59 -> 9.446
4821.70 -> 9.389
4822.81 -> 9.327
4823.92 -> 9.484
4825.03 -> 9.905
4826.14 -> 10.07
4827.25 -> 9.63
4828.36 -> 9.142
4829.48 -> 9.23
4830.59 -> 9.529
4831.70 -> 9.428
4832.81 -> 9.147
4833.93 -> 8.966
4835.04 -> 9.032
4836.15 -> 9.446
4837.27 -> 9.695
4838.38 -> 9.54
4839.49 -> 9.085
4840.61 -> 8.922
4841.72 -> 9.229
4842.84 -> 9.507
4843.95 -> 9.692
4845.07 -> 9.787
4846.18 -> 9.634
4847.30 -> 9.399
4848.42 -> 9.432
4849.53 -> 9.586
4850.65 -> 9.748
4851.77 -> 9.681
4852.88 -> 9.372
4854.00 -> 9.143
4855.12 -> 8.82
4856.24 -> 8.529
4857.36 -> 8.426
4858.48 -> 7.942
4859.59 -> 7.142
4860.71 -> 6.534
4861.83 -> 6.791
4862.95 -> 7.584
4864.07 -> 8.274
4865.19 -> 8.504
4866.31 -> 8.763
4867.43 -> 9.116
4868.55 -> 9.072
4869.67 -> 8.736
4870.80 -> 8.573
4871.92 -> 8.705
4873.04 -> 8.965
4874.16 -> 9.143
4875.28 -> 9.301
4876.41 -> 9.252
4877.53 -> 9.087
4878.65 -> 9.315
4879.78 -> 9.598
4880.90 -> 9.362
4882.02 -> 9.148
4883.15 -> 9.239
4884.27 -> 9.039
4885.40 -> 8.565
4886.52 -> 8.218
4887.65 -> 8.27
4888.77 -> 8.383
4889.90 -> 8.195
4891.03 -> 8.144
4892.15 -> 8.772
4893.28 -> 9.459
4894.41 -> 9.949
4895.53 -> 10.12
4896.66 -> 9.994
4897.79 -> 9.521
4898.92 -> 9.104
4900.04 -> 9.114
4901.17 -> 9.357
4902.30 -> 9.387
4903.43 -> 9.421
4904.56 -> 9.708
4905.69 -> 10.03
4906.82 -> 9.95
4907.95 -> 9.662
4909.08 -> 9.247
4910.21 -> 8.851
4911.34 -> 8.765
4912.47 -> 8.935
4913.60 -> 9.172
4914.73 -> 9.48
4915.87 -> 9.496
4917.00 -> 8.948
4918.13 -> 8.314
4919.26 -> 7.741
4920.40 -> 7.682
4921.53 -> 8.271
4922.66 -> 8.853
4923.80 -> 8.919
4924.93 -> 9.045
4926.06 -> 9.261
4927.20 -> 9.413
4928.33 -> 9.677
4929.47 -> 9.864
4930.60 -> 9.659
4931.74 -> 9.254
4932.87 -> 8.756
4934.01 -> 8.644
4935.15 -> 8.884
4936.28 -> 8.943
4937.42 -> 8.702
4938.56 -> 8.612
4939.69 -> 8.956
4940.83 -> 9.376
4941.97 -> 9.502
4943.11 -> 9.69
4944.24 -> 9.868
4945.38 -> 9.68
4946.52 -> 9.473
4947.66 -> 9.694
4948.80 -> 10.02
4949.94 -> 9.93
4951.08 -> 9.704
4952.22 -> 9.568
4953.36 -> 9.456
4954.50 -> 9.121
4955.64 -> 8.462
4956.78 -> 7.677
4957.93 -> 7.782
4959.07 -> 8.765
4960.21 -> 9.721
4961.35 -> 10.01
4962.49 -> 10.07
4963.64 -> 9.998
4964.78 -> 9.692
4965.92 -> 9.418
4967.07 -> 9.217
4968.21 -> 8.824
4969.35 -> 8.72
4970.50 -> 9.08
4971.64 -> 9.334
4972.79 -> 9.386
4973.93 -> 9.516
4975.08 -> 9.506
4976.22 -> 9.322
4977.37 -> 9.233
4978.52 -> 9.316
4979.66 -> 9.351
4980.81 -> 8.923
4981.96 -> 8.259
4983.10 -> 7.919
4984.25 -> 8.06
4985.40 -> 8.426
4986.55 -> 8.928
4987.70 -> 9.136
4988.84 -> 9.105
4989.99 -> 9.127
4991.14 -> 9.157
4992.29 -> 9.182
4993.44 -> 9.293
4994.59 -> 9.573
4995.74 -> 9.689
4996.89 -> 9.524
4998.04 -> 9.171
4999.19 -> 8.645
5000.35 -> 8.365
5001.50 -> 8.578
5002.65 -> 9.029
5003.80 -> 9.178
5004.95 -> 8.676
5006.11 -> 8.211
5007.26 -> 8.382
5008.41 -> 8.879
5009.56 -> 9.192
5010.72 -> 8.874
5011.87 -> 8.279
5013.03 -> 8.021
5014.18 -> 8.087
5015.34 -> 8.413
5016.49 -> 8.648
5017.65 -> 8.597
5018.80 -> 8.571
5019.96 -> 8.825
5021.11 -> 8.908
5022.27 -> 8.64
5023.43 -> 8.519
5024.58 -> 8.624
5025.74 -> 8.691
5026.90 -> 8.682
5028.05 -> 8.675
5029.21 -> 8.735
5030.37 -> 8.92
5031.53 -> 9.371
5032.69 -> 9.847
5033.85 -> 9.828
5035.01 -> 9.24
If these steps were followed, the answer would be 0.872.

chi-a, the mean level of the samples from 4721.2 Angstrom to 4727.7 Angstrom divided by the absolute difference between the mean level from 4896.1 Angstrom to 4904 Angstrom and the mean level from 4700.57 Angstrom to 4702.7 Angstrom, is 12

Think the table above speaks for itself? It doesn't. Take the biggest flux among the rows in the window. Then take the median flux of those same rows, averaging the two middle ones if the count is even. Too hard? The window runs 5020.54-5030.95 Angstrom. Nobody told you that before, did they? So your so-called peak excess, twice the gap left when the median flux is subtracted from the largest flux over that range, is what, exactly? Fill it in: 0.5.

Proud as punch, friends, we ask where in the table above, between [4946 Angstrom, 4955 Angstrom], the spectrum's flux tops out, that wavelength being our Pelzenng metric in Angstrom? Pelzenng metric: 4948.80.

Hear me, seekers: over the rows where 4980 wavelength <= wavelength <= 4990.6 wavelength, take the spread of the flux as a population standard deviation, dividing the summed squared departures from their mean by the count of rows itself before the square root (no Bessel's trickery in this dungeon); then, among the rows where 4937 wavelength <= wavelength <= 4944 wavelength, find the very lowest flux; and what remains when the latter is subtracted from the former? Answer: -8.2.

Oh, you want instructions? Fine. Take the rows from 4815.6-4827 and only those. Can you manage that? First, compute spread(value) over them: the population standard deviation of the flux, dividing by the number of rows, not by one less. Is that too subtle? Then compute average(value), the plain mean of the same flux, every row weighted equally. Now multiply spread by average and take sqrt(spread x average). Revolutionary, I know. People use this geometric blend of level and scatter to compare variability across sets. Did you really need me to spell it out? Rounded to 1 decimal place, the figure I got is 1.5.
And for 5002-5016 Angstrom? 1.9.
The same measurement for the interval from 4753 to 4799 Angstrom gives 1.6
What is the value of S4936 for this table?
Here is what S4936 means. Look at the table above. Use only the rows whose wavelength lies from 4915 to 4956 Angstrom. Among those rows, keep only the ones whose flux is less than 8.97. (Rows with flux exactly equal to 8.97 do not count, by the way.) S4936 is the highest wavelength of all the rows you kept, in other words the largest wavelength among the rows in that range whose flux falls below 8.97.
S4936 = 4955.64 Angstrom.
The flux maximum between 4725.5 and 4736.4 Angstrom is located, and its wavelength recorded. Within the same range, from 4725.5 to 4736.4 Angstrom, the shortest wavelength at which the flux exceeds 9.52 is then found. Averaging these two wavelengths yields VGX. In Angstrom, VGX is 4726.1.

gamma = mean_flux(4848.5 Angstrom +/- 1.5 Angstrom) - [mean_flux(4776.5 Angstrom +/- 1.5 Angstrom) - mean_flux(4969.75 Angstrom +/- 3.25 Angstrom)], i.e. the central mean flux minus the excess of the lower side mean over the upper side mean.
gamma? 9.4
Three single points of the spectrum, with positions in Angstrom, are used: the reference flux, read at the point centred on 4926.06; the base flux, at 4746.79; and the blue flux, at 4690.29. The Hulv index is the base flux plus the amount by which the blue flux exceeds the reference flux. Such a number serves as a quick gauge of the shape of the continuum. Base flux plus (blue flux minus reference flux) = 9.3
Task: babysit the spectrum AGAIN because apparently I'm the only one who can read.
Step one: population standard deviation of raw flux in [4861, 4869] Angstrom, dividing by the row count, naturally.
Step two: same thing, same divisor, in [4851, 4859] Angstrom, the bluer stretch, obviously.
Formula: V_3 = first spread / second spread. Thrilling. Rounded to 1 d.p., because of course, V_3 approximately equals 1.4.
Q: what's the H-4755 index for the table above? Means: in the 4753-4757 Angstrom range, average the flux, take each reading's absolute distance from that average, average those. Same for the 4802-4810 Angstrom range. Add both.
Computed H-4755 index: 0.35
